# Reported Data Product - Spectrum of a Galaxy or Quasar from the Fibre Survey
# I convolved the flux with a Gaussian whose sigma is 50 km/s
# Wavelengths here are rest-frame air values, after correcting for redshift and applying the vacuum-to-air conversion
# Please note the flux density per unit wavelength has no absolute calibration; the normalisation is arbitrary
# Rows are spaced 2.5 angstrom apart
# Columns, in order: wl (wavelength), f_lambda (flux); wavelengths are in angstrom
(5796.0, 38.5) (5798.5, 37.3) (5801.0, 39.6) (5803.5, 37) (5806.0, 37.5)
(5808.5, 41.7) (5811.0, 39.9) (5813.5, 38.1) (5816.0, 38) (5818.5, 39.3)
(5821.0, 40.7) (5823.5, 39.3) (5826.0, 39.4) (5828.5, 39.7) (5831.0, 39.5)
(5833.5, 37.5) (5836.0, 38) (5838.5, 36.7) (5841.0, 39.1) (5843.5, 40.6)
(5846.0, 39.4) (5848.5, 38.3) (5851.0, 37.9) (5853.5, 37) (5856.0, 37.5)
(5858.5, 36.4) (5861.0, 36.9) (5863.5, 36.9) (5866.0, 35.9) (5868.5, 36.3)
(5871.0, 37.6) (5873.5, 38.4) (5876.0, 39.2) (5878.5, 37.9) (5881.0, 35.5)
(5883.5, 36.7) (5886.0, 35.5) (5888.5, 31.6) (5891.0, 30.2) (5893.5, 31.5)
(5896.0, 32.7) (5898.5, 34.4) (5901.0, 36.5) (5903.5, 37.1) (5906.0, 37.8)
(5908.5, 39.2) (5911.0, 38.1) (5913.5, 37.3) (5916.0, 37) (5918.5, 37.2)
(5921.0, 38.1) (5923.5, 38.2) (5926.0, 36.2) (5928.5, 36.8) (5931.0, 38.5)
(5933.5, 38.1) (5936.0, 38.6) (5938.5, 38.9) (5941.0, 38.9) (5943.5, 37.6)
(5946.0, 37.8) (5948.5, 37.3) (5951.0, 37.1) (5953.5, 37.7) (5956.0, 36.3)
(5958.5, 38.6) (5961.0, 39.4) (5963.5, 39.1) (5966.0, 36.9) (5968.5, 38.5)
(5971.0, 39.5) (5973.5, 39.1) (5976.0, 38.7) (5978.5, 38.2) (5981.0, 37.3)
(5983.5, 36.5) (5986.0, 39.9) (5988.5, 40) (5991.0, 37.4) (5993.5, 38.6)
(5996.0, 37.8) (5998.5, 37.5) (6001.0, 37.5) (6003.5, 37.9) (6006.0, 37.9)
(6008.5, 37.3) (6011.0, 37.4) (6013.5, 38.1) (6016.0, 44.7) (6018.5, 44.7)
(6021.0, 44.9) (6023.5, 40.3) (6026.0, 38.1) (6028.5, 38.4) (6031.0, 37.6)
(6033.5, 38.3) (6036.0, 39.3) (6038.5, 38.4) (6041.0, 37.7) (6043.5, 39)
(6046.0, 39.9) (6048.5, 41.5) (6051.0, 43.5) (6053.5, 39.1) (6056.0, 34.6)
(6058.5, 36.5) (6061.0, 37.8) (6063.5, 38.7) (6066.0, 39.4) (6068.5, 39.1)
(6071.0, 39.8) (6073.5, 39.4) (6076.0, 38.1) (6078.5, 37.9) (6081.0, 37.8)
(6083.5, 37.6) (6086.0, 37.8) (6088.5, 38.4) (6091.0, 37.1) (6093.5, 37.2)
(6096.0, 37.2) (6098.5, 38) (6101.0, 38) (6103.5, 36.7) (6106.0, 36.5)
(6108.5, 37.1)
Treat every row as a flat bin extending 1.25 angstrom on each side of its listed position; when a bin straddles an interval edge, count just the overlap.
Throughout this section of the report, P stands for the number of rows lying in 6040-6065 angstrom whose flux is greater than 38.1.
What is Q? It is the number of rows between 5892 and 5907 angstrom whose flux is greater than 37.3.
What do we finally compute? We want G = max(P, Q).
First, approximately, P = 6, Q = 1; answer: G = 6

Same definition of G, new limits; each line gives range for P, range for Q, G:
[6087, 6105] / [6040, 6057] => 6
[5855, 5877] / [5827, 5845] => 6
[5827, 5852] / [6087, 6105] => 6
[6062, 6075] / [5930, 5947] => 7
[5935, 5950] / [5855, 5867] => 3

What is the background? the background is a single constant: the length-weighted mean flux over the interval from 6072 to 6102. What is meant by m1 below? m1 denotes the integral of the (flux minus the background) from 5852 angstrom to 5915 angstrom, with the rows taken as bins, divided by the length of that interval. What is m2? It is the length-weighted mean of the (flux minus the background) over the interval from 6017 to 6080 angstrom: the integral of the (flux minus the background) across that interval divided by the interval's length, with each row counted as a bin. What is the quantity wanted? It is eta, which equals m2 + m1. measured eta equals -0.3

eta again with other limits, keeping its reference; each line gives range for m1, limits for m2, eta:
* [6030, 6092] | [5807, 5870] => 1.2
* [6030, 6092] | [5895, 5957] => 0.2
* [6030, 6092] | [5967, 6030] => 1.8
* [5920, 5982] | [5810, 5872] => 0.5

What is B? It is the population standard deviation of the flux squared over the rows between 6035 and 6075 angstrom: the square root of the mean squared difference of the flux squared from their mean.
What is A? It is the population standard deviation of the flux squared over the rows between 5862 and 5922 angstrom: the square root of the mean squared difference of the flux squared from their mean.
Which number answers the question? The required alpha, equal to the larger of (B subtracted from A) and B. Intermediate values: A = 167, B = 148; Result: 148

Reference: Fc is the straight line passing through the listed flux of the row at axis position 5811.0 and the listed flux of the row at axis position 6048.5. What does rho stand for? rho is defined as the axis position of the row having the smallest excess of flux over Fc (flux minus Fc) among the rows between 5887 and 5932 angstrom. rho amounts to 5891.0 angstrom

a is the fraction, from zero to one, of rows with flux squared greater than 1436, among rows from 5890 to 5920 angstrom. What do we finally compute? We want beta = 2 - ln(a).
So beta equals 3.8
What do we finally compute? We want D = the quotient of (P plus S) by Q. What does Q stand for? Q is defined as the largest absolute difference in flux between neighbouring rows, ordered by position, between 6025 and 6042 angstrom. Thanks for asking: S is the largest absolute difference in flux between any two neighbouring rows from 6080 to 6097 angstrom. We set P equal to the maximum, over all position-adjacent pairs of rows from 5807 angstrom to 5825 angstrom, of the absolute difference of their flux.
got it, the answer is 3.1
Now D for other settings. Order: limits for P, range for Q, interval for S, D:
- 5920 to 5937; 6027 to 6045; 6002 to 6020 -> 6.6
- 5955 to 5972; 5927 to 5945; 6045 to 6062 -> 4.0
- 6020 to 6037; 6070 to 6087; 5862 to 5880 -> 4.5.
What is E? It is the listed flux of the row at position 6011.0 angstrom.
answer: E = 37.4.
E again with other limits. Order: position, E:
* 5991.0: 37.4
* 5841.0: 39.1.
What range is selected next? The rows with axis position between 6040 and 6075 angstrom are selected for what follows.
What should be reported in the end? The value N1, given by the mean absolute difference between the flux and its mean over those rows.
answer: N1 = 1.4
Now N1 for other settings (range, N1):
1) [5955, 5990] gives 1.0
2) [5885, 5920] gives 2.4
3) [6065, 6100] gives 0.7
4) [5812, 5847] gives 0.9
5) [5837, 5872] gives 1.0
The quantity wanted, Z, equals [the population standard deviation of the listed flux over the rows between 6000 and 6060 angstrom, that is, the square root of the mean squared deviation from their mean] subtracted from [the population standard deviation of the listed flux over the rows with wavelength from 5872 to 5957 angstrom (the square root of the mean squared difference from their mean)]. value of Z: -0.4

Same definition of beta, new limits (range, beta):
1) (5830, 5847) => 2.3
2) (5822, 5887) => 2.7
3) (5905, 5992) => 2.6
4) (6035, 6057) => 2.3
